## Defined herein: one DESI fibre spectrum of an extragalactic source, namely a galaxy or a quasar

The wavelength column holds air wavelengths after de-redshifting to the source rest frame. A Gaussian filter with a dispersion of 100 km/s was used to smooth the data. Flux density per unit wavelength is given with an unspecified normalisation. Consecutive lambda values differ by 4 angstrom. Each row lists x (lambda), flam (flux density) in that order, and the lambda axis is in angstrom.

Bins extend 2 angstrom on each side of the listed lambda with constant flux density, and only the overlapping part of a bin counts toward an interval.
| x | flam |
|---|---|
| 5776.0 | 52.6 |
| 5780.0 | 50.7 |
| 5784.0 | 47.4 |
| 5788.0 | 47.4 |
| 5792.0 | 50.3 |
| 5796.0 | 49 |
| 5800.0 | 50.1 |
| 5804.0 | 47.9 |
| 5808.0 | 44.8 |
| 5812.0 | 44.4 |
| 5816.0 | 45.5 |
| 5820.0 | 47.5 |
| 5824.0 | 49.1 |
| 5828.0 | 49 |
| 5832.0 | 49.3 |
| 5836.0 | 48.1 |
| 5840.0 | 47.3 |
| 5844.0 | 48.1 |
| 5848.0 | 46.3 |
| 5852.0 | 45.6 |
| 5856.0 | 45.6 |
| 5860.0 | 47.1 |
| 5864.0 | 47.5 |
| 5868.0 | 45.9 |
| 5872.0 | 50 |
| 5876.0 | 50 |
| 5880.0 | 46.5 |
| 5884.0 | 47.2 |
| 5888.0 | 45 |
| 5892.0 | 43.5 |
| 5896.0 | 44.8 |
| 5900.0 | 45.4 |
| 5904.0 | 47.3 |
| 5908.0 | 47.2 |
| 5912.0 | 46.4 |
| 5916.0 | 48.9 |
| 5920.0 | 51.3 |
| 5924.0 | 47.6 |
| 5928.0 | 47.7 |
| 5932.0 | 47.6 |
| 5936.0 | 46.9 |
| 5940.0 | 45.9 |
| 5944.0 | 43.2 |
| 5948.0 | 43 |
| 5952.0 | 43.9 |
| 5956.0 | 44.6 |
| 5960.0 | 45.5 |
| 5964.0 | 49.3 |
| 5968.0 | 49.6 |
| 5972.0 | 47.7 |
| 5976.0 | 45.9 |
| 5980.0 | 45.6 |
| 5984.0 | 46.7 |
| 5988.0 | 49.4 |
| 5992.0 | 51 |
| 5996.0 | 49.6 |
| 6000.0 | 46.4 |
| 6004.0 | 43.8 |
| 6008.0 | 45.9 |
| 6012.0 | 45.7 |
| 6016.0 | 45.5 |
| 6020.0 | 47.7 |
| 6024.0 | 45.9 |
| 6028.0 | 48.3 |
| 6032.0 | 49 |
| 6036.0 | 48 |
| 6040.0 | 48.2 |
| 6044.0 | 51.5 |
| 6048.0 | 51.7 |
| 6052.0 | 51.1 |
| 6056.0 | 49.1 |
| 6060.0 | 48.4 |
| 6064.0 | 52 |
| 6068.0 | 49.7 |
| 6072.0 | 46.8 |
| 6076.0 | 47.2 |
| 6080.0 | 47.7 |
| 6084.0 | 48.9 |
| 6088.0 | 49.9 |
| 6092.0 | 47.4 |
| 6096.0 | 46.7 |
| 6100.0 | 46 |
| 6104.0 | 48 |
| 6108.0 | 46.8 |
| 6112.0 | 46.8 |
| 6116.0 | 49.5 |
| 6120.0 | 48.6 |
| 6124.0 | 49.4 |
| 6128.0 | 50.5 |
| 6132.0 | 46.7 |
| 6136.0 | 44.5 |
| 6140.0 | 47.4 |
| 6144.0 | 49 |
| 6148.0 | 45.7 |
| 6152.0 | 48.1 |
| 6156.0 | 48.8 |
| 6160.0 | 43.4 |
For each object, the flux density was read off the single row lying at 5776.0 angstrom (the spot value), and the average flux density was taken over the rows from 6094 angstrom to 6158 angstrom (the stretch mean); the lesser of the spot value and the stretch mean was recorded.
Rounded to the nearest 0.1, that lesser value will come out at 47.7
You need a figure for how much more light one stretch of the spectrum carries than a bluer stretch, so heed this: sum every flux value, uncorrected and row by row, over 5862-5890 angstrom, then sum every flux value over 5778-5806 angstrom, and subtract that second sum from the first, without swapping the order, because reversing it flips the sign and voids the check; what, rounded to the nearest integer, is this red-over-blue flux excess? -11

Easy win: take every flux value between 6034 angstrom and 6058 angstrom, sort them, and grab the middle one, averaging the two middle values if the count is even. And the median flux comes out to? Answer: 50.1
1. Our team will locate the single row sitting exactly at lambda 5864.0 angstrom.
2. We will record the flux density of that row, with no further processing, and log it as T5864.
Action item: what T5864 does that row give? 47.5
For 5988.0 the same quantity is 49.4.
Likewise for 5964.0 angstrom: 49.3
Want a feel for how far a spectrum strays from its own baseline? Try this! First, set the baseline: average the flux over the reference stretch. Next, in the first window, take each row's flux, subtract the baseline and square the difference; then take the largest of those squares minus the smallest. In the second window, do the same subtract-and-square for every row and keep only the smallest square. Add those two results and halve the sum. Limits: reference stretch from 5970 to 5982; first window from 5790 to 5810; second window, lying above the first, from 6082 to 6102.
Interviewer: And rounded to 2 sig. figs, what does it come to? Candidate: 6.5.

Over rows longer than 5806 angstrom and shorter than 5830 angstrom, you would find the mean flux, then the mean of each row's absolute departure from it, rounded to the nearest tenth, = 1.8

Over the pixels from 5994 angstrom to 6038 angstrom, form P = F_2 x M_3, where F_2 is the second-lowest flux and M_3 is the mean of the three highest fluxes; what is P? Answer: 2228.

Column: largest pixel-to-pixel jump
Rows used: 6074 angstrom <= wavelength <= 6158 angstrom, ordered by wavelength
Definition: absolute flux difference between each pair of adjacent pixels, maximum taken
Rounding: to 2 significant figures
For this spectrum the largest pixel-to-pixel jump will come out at 3.8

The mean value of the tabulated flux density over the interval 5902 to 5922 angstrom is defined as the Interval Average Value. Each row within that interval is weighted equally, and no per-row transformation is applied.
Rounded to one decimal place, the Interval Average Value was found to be 48.2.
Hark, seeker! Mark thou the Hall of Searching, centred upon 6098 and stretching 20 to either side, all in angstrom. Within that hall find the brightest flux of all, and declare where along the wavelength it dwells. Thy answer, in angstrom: 6088.0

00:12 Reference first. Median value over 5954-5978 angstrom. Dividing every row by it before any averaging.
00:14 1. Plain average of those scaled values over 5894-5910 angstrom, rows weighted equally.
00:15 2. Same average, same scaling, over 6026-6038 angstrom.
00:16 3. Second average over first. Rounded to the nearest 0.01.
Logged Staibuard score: 1.05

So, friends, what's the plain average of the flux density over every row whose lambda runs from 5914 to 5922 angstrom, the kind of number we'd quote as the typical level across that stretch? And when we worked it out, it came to 50.1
